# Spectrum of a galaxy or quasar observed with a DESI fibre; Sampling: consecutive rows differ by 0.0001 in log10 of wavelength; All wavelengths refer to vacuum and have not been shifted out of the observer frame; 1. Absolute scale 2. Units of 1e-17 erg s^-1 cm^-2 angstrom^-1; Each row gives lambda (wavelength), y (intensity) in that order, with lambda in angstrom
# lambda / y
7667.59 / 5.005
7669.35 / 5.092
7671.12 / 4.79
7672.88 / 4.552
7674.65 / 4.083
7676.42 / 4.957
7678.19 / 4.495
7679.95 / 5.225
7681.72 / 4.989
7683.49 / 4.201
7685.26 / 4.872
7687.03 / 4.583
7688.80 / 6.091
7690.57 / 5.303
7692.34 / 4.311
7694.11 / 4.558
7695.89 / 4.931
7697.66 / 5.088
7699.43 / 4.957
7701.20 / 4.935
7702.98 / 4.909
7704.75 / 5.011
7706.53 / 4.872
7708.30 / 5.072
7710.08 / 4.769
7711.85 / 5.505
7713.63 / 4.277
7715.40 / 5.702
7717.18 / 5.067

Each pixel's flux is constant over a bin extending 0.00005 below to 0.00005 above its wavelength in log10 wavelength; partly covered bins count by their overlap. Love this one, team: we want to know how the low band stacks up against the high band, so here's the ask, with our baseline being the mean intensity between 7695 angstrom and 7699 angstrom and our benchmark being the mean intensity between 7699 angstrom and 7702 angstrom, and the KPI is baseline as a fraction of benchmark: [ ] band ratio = 1.01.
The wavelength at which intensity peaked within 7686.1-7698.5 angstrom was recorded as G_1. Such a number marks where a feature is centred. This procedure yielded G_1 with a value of 7688.80 angstrom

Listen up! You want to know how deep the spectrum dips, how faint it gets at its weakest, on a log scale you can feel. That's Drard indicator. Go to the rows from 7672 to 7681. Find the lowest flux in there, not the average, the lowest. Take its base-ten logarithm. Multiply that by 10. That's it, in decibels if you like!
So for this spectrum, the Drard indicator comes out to 6.1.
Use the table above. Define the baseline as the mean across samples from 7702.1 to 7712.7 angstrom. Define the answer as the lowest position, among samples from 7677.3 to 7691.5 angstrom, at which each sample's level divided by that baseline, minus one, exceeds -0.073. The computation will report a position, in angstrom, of 7679.95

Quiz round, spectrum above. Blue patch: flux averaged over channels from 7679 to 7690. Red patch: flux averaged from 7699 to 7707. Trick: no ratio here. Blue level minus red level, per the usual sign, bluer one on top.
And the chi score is 0.1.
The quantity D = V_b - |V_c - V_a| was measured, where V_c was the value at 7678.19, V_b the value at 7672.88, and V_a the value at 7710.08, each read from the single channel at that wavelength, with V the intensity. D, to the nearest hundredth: 4.28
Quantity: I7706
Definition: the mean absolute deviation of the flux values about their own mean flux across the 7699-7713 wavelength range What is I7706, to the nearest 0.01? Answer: 0.14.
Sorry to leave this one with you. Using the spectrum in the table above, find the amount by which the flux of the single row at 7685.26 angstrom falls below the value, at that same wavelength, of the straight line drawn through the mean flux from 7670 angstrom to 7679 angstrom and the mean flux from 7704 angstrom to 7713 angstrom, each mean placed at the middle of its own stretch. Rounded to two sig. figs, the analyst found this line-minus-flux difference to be -0.15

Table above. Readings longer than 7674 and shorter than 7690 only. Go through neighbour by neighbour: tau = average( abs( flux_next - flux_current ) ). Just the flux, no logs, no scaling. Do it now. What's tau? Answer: 0.7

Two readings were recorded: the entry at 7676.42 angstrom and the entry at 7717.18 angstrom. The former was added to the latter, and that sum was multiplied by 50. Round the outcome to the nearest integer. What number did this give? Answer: 501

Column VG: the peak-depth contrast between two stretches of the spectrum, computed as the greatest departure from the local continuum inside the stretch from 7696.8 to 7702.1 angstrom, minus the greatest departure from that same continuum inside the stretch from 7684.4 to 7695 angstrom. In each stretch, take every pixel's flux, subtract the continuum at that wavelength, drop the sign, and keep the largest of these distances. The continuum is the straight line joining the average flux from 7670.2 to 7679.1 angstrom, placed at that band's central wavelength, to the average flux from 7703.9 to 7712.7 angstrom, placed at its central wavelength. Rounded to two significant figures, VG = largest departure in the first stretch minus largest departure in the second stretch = -1.1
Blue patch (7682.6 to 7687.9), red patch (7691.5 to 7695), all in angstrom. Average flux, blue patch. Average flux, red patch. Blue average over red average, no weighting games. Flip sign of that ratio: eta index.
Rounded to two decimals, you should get -1.03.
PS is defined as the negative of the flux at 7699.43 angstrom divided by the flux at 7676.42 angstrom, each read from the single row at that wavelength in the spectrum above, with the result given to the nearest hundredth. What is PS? -1.00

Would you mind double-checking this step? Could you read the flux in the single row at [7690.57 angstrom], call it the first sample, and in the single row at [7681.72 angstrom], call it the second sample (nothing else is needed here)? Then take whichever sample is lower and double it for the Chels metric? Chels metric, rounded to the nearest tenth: 10.0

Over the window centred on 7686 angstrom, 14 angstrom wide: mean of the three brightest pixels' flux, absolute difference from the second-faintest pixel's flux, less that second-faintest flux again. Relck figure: -3.08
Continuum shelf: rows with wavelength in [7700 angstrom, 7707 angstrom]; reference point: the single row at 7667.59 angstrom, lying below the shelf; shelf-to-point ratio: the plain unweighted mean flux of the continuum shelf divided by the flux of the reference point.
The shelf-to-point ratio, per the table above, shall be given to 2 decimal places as 0.99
